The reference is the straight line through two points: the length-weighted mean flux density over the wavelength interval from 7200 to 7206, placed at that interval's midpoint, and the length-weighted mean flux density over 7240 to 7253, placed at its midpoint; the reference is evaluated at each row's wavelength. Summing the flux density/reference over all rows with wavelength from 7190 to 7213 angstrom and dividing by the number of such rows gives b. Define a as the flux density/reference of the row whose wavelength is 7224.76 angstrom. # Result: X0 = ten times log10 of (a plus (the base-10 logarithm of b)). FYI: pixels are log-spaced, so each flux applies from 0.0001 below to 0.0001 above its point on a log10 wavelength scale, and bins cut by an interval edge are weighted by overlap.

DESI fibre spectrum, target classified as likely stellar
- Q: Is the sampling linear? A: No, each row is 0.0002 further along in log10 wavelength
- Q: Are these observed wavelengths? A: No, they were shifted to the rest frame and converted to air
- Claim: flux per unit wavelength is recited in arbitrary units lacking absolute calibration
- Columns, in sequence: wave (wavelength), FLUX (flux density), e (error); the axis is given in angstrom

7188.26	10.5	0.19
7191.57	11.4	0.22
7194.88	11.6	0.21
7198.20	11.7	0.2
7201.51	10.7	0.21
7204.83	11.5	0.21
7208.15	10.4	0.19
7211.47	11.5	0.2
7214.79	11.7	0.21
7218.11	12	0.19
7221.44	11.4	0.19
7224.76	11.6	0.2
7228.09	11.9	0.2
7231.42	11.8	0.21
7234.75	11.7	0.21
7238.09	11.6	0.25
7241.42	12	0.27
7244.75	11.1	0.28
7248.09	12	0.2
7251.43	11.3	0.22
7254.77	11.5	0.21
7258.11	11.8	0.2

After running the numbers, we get 0.13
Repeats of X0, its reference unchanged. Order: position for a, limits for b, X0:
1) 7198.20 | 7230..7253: 0.28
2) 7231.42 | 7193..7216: 0.18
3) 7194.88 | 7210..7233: 0.30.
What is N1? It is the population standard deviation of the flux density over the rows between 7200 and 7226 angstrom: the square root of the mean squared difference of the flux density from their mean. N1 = 0.50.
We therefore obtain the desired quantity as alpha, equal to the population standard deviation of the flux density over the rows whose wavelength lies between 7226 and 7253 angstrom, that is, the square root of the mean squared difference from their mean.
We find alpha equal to 0.31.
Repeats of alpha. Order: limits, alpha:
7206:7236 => 0.44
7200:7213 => 0.49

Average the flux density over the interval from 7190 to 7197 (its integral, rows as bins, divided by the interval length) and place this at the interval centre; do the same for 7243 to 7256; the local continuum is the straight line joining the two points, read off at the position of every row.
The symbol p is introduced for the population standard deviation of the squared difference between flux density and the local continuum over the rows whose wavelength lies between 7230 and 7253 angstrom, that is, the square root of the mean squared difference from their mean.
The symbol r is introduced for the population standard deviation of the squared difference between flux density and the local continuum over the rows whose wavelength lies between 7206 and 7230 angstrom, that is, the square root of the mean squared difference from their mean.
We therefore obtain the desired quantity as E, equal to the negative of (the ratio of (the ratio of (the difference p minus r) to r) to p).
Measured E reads 8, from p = 0.100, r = 0.406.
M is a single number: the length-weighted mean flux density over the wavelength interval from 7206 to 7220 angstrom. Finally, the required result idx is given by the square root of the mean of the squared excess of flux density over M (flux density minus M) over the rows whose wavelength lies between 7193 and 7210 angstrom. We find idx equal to 0.57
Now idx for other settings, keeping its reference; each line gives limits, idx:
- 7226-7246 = 0.40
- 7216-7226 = 0.36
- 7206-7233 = 0.49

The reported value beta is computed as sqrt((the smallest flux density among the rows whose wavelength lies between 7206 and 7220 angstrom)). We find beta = 3.22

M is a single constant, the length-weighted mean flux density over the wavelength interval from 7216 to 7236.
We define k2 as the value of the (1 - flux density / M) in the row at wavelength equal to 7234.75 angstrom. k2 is 0.003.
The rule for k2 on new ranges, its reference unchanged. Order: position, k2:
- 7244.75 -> 0.054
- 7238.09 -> 0.011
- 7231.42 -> -0.006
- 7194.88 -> 0.011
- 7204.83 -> 0.020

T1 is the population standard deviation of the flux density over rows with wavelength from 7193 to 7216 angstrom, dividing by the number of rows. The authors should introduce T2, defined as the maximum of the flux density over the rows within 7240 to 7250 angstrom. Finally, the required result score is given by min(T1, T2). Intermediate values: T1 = 0.487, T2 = 12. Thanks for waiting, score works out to 0.49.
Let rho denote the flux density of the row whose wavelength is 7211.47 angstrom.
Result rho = 11.5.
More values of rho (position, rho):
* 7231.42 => 11.8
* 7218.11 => 12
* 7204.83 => 11.5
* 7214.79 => 11.7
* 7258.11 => 11.8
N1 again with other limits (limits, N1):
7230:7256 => 0.30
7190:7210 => 0.49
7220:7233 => 0.19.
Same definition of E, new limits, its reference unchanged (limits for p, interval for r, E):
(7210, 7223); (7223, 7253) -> -1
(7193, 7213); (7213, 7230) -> -8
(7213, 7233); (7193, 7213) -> 9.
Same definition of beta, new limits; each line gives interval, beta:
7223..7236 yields 3.41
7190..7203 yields 3.27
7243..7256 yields 3.33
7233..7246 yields 3.33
